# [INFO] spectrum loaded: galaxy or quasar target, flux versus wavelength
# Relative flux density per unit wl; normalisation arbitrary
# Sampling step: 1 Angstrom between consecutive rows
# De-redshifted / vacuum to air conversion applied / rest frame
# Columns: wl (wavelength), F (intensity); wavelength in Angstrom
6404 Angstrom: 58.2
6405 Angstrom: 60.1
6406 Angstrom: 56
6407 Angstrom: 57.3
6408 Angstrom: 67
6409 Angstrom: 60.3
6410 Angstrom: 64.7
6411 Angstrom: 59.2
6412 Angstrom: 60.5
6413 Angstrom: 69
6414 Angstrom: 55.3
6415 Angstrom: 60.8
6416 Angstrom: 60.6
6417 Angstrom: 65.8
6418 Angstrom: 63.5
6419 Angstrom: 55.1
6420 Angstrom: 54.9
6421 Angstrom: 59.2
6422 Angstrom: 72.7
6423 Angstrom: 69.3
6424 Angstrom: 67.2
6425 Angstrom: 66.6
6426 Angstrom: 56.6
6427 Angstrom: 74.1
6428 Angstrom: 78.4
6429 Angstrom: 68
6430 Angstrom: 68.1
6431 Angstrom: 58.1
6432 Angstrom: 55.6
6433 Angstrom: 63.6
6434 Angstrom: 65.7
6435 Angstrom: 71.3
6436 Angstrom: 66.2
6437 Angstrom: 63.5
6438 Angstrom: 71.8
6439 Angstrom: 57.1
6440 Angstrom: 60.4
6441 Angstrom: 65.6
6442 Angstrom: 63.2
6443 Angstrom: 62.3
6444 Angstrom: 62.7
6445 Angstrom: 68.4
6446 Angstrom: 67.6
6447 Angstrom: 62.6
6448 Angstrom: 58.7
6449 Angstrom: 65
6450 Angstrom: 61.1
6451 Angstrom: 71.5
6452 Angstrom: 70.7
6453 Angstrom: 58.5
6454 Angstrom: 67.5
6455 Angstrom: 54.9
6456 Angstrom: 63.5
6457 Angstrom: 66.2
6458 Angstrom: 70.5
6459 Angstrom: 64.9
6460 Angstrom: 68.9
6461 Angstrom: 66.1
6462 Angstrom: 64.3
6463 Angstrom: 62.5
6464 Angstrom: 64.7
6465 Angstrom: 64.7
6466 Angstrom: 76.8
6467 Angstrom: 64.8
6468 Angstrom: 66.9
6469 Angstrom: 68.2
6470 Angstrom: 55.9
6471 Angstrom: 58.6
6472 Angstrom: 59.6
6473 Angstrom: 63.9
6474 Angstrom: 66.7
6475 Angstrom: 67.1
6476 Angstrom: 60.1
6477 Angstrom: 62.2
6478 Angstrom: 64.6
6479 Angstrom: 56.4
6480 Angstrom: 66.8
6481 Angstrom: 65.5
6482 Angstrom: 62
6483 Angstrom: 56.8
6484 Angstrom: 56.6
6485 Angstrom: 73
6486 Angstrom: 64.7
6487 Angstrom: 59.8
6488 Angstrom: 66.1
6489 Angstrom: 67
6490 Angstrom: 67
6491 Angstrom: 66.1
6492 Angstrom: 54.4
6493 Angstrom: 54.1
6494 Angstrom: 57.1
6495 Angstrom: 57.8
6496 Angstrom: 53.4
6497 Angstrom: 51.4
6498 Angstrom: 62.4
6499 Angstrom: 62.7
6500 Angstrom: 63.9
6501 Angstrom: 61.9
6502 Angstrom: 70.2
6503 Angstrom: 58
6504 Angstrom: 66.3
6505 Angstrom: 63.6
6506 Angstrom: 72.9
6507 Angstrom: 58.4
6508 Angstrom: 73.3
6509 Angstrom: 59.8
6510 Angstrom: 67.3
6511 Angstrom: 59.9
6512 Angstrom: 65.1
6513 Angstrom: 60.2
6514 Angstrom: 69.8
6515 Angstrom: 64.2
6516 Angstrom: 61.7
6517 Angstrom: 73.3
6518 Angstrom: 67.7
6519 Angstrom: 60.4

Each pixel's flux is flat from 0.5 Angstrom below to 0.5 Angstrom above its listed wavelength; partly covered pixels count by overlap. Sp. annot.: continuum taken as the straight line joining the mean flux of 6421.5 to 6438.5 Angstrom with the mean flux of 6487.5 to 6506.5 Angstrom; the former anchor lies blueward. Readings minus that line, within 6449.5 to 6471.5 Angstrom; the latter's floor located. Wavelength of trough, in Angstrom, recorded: 6455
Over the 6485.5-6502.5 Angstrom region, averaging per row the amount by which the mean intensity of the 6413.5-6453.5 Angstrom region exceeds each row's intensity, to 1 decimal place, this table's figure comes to 3.0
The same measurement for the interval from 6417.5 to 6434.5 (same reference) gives -0.3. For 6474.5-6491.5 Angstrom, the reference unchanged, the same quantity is 0.5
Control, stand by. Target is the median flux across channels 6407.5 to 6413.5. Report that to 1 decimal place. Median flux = 62.6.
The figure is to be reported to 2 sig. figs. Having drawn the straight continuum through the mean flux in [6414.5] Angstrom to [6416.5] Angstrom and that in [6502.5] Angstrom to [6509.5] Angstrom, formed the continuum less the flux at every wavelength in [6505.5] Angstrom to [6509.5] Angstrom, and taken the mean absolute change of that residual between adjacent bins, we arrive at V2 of 14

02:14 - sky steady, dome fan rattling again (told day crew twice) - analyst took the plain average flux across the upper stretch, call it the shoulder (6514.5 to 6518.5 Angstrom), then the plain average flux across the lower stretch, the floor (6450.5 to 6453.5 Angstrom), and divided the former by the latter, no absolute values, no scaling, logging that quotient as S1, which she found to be 1.00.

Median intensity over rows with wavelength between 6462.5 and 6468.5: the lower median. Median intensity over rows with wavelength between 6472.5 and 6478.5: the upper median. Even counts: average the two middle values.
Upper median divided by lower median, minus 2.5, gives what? -1.51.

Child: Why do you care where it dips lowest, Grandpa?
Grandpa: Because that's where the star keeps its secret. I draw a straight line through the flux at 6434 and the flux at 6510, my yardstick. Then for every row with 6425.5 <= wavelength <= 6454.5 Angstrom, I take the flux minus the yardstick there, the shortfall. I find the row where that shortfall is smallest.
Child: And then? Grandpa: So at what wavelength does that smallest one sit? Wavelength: 6432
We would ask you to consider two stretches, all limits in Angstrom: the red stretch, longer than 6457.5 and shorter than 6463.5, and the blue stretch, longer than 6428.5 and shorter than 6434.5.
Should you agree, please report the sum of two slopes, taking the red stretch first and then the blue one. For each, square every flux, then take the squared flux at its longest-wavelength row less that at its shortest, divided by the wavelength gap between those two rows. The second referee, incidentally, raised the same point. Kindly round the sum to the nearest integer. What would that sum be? -274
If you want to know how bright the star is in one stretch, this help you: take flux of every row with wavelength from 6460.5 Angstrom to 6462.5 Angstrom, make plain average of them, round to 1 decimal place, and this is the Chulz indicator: 65.2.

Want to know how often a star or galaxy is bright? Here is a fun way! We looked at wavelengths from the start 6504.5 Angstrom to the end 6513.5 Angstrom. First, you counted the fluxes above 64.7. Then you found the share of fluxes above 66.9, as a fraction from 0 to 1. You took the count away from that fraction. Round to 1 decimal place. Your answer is -3.7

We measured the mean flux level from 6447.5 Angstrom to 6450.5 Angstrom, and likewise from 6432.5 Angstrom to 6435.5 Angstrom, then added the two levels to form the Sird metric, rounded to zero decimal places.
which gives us 128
